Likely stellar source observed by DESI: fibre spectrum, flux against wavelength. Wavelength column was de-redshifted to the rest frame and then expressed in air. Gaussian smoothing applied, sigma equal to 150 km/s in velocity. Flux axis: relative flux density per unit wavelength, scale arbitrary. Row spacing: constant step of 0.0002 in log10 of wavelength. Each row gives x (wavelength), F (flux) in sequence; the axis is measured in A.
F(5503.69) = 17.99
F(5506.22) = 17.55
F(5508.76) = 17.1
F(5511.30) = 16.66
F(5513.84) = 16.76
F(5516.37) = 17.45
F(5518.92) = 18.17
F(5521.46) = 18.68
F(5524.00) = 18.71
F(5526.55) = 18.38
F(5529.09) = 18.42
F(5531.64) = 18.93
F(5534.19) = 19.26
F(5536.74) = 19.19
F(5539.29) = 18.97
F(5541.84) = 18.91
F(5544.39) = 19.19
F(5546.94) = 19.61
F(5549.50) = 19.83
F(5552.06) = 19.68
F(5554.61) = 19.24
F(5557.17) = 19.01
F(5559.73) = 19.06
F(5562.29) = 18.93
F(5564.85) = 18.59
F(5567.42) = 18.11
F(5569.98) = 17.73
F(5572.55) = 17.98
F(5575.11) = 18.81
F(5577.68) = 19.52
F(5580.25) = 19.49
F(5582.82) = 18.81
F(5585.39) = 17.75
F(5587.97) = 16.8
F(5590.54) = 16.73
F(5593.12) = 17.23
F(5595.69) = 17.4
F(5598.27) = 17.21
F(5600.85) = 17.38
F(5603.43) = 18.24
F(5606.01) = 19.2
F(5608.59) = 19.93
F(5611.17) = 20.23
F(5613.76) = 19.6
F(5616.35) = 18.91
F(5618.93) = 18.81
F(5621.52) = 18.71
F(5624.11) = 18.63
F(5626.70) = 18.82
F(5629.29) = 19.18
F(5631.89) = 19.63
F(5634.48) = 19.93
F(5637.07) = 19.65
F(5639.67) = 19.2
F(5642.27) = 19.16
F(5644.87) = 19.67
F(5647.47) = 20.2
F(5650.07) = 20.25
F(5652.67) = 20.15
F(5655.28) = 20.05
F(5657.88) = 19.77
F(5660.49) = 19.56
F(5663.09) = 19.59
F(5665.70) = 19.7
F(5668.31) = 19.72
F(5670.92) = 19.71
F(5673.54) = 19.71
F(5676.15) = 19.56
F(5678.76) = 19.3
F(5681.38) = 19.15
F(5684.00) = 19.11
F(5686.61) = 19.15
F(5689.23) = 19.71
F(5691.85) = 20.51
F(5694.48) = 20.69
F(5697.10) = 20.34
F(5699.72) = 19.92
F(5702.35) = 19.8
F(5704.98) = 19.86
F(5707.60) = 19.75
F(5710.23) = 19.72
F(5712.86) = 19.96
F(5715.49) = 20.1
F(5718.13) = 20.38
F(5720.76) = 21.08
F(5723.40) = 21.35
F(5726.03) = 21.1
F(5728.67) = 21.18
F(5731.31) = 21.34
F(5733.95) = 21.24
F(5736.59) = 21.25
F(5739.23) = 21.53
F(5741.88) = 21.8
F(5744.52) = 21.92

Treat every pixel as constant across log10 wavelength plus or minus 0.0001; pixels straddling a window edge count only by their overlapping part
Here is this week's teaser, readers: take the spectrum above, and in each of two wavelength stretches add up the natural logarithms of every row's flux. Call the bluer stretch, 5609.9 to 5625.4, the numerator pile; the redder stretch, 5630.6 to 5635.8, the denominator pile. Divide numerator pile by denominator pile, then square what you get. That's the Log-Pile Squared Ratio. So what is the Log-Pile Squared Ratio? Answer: 8.8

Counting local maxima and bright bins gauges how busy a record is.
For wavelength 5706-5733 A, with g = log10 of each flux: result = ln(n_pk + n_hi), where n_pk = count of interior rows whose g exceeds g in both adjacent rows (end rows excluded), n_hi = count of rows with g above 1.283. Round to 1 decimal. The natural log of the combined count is 2.4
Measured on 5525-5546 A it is 1.4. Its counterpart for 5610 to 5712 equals 3.5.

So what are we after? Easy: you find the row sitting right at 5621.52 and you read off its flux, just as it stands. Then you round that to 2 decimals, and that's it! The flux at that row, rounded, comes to 18.71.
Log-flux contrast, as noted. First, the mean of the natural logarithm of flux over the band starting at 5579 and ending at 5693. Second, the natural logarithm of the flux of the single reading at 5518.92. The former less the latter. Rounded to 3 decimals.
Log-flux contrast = 0.050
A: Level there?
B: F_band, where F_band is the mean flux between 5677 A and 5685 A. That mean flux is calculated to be 19.2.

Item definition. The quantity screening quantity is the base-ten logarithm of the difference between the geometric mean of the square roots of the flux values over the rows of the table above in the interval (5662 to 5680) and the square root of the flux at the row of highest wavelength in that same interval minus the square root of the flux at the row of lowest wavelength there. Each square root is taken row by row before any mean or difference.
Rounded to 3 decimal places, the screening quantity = 0.649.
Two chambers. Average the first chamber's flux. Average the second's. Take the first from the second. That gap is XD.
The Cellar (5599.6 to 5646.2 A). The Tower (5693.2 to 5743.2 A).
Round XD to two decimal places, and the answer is 1.49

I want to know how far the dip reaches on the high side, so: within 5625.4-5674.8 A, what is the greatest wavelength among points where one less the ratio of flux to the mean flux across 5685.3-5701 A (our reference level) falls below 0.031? 5673.54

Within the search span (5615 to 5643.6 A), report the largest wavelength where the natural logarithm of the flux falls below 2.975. 5642.27 A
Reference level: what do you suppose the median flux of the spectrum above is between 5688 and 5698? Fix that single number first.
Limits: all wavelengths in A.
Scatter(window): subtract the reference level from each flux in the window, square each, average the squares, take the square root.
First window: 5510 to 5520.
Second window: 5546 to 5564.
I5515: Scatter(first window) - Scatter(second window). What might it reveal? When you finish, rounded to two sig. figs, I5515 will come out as 2.1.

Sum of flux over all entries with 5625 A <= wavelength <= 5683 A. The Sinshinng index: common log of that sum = 2.6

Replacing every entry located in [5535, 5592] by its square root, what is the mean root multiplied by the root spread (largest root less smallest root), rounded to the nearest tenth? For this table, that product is 1.6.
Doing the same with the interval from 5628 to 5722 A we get 1.0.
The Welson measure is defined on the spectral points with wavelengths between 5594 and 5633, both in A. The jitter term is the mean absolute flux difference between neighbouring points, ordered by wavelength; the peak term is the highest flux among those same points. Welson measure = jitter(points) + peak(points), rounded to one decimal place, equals 20.6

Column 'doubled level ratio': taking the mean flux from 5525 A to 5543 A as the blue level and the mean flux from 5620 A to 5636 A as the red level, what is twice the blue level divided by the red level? 1.97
